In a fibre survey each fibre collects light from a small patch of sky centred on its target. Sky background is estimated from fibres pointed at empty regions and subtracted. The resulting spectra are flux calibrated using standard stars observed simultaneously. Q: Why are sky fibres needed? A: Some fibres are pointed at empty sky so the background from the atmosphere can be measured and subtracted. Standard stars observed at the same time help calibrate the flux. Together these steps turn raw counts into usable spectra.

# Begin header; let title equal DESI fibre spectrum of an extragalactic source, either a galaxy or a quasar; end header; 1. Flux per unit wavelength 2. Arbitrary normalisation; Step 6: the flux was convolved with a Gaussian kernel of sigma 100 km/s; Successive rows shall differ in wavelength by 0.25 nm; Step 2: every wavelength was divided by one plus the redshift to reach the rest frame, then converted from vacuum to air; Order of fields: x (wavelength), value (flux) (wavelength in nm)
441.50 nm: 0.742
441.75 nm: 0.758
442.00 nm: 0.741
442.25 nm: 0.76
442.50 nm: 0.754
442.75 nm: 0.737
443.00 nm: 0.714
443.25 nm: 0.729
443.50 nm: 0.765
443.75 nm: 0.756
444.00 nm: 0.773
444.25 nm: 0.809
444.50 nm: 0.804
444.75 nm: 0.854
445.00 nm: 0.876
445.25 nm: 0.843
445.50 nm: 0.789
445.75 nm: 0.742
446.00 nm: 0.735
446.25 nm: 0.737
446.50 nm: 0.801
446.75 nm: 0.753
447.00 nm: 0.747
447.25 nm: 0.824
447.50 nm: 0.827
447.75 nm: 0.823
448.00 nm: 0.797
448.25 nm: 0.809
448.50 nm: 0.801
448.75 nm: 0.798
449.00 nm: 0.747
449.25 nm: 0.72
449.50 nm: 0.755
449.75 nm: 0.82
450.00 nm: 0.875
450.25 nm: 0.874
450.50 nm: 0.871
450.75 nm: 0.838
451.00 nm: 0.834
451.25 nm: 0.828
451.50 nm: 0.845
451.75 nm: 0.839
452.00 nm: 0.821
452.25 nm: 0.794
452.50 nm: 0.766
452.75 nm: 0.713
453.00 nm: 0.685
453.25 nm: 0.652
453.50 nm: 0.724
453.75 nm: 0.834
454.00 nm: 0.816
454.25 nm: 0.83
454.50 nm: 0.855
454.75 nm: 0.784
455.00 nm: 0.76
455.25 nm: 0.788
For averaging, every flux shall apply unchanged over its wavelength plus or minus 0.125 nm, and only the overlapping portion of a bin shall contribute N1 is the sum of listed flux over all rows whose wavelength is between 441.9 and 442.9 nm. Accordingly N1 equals 2.99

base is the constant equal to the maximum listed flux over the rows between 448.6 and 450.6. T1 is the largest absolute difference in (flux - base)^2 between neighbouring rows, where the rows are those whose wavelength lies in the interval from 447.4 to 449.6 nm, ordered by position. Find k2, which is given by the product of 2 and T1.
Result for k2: 0.021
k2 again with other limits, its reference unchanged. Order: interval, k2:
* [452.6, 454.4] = 0.054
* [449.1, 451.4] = 0.023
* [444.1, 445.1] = 0.009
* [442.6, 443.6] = 0.018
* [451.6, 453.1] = 0.029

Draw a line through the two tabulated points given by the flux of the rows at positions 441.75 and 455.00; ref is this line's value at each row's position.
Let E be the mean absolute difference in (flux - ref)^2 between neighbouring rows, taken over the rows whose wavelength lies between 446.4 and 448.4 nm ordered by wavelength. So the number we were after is 0.0015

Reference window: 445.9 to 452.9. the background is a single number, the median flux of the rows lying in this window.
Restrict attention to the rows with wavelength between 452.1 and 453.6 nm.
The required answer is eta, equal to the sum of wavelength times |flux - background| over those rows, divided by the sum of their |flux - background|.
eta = 453.06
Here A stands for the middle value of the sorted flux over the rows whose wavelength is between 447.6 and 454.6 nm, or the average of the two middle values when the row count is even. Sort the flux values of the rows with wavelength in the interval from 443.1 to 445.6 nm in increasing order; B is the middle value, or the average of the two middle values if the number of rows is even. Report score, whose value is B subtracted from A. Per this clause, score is 0.02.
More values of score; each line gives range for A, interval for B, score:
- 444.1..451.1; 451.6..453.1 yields 0.03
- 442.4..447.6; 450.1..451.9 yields -0.07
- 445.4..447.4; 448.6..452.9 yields -0.07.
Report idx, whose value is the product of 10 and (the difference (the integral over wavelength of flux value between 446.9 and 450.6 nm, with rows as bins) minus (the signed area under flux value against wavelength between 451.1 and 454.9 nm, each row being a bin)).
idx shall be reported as 0.0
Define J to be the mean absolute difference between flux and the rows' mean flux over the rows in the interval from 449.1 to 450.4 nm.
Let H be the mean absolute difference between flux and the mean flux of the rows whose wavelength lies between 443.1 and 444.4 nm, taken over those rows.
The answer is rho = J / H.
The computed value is 2.9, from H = 0.020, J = 0.057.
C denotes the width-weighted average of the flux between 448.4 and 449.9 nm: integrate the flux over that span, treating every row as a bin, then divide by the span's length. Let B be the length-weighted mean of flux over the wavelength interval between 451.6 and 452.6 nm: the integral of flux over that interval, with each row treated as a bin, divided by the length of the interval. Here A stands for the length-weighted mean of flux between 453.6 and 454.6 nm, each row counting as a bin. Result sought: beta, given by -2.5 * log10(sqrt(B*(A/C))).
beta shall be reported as 0.08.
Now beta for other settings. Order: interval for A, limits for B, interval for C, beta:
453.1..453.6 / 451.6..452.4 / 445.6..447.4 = 0.17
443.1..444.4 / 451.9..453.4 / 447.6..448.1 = 0.20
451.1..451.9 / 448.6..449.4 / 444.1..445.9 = 0.14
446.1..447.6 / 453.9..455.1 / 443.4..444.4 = 0.11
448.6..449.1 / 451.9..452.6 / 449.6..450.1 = 0.17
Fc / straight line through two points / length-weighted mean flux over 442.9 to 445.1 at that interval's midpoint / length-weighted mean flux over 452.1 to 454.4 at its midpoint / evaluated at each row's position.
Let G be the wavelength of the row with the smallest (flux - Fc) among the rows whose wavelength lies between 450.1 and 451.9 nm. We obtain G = 451.25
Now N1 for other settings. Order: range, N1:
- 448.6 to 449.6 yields 3.02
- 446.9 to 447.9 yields 3.22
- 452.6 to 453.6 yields 2.77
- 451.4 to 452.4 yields 3.30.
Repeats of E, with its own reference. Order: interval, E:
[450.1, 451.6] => 0.0022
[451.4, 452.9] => 0.0019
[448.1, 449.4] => 0.0009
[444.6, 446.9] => 0.0027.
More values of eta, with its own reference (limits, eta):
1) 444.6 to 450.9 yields 447.75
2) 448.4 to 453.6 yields 451.49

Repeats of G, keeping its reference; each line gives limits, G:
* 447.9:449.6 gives 449.25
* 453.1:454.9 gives 453.25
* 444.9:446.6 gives 446.00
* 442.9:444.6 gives 443.00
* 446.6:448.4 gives 447.00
